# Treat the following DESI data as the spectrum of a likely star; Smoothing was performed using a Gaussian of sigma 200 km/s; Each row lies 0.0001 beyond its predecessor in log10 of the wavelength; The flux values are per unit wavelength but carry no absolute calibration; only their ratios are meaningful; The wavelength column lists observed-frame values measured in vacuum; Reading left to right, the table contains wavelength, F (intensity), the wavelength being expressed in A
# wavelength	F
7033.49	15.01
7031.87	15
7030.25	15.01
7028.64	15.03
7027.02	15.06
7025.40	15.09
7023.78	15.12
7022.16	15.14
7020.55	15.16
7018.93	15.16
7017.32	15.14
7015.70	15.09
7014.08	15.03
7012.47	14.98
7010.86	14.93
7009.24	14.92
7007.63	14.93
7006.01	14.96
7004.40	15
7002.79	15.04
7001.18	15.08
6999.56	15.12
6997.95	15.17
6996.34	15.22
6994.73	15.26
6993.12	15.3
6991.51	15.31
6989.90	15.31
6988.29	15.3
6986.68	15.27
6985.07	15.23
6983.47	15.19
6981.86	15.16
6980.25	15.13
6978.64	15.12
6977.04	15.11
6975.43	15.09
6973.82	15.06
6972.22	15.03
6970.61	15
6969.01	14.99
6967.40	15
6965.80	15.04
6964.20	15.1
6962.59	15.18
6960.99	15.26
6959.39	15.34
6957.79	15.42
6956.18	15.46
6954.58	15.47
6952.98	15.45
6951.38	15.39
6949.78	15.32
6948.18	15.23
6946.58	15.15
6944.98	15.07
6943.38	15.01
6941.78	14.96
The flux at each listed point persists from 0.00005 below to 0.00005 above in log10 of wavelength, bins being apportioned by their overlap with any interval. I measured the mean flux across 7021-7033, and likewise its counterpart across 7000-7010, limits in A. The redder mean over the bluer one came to 1.01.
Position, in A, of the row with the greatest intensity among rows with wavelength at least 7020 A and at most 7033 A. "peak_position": 7020.55 A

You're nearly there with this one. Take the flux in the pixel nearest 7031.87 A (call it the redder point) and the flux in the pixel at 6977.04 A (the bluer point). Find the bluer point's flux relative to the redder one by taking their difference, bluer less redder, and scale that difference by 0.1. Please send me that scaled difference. 0.011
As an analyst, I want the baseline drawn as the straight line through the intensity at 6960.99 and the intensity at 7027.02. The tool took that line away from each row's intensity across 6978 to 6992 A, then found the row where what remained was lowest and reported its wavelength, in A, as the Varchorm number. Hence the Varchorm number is 6978.64 A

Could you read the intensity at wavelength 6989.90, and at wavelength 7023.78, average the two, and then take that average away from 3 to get -12.2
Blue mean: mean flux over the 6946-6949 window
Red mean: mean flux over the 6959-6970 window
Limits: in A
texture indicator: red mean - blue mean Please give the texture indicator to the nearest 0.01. -0.06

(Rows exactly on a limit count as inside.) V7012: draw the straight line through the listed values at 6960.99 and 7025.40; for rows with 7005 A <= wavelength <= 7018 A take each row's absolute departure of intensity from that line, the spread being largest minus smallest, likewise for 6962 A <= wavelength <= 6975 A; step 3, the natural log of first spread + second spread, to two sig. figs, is -1.0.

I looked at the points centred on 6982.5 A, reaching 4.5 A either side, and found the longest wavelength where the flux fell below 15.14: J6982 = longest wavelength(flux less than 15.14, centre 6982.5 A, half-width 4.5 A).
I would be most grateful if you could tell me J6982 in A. 6980.25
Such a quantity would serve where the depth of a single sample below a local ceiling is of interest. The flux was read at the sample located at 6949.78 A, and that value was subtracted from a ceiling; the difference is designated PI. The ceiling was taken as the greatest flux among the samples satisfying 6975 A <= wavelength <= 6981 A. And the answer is -0.19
